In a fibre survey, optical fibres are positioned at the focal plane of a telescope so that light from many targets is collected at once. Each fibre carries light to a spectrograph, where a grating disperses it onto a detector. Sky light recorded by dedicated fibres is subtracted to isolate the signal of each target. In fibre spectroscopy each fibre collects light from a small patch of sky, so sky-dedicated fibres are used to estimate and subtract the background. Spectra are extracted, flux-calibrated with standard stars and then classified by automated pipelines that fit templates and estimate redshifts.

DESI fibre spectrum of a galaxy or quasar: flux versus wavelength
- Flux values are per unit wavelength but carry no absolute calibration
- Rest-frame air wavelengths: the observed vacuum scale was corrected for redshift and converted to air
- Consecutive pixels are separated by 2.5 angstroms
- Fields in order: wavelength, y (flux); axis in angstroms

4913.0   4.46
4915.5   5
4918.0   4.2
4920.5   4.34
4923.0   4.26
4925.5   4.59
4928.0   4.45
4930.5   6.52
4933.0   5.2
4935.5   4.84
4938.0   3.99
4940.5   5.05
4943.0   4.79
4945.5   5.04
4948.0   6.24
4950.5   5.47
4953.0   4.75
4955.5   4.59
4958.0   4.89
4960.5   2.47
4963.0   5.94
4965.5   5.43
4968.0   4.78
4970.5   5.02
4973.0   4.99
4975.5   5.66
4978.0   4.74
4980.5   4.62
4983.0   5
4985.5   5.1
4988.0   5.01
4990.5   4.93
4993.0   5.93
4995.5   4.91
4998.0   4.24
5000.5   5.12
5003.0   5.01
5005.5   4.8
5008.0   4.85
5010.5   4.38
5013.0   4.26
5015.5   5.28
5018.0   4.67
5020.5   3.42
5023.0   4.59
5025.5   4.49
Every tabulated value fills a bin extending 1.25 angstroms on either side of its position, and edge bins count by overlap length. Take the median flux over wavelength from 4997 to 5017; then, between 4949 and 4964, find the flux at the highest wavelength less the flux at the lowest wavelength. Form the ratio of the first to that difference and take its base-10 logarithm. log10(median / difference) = 1.0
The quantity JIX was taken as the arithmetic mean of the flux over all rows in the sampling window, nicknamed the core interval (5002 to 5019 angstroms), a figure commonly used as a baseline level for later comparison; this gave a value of 4.75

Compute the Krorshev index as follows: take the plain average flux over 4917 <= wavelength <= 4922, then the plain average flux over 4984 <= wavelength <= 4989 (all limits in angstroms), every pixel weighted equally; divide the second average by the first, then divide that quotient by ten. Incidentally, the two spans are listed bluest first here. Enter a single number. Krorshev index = 0.118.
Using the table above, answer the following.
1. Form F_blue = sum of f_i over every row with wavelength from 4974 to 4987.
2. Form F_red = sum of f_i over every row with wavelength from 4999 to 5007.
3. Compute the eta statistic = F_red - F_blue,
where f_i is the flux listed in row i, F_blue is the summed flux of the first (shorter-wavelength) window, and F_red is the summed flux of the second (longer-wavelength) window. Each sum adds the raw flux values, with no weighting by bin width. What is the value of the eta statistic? -10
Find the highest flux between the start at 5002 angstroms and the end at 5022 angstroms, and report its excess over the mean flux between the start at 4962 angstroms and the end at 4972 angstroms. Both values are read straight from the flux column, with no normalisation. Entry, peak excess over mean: 0.0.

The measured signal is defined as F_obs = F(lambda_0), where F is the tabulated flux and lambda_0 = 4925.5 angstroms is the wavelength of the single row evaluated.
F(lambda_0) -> 4.59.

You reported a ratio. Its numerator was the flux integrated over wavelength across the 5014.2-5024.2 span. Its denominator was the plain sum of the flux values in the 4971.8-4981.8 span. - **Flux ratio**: 2.24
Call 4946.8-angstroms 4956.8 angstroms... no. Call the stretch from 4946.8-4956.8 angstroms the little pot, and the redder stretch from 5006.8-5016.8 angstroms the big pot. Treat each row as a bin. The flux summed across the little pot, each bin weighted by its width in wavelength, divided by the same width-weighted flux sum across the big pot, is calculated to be 1.12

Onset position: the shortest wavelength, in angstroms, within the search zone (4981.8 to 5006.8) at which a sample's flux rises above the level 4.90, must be 4983.0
